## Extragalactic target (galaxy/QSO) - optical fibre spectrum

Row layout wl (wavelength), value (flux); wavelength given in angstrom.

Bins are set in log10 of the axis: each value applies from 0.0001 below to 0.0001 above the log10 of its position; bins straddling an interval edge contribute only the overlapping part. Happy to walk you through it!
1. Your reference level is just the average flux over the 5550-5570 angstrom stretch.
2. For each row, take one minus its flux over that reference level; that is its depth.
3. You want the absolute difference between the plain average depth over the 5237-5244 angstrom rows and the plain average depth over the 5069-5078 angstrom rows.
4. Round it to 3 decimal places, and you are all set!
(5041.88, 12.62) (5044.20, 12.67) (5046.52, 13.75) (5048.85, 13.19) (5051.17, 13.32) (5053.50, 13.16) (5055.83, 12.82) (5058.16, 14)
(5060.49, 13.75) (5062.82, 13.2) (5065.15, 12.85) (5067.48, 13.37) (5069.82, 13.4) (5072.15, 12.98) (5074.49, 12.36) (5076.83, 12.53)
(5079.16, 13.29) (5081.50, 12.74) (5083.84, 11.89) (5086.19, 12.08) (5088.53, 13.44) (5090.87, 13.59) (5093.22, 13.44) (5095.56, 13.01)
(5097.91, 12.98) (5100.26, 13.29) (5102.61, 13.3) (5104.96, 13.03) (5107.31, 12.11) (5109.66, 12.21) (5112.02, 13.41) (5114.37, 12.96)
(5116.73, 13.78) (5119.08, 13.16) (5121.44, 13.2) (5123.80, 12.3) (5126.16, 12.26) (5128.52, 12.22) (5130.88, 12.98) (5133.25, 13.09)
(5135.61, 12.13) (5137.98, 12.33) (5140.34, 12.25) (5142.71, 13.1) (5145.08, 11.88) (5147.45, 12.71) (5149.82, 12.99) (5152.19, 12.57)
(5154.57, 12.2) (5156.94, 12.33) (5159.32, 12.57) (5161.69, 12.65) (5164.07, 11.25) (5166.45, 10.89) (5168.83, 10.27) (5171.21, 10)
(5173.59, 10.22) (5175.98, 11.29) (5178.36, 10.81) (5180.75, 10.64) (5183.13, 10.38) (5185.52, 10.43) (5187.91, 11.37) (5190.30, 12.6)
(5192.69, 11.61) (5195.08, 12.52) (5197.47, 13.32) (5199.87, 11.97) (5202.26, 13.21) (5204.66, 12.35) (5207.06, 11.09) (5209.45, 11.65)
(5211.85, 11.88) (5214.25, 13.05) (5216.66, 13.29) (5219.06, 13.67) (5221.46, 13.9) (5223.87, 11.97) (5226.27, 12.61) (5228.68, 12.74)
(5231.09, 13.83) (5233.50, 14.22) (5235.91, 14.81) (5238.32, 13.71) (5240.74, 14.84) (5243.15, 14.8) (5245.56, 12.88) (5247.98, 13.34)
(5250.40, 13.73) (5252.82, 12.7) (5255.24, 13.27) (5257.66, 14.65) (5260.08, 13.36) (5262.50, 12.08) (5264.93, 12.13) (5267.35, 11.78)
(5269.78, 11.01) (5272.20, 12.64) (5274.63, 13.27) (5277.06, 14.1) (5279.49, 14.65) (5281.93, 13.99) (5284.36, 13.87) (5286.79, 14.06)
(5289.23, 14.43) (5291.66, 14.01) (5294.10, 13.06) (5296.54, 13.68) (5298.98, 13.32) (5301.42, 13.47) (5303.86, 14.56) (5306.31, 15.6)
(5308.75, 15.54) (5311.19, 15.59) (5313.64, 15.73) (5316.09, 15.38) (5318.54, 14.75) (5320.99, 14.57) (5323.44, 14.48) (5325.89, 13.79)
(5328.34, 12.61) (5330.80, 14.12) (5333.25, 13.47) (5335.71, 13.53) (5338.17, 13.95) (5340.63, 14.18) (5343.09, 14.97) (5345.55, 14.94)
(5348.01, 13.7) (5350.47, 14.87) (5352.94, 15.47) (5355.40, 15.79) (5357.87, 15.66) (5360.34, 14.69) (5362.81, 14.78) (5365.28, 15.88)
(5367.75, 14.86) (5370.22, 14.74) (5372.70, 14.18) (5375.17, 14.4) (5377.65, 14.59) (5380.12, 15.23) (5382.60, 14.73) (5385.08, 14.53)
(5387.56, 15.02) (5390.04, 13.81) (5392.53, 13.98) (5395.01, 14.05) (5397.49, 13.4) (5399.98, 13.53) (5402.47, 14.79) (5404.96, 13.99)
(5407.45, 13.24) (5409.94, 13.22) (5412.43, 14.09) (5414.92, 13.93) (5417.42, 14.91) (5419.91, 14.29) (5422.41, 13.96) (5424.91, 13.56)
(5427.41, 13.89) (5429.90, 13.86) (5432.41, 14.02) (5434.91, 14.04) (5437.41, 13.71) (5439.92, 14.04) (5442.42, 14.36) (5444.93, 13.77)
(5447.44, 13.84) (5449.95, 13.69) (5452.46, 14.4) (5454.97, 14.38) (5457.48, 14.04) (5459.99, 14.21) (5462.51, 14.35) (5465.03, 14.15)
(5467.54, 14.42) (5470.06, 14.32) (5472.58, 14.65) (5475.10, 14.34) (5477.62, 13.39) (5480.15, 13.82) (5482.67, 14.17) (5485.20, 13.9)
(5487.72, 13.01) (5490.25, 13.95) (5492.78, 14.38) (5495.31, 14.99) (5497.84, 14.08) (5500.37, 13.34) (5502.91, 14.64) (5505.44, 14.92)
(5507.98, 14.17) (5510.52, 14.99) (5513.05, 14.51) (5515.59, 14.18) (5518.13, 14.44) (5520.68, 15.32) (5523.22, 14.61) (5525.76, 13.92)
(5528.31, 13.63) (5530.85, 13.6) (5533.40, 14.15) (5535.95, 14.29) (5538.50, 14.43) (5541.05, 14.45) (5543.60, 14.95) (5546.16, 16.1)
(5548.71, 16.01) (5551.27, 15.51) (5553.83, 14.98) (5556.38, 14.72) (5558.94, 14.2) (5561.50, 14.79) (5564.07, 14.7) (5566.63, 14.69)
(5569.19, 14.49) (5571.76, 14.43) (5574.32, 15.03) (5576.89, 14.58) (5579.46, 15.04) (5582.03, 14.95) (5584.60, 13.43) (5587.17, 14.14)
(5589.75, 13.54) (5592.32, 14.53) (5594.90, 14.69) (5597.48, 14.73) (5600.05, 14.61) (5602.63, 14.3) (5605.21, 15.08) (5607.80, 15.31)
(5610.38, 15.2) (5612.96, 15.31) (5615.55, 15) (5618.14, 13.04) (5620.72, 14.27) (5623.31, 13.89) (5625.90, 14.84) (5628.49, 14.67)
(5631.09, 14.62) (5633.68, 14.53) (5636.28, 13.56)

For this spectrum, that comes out 0.111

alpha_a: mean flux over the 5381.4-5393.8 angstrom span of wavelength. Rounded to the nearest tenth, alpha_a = 14.4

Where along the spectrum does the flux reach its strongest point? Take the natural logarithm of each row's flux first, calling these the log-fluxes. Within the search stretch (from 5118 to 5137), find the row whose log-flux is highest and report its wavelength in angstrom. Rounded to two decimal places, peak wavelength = 5121.44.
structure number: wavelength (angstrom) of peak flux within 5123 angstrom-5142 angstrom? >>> 5133.25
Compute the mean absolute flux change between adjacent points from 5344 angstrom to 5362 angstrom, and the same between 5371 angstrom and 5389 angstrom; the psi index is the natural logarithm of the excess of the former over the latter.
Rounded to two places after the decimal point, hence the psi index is -1.01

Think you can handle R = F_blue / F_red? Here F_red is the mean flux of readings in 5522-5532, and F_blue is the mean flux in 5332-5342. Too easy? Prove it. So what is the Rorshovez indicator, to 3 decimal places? 0.989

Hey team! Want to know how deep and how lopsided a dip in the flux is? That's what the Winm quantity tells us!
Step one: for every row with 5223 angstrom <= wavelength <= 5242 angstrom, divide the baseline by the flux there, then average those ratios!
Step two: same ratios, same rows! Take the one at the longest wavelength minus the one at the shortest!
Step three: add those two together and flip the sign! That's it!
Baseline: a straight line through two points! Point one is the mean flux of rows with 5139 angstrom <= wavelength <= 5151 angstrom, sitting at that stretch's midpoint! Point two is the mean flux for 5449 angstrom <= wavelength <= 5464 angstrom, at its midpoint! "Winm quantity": -0.76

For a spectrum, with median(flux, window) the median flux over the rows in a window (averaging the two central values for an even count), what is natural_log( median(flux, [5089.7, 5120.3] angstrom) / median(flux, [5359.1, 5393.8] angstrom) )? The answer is -0.11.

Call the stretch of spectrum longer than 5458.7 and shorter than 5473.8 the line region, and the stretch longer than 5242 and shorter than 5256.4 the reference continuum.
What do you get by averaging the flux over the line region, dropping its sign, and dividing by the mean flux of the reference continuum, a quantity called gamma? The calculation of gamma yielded 1.07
